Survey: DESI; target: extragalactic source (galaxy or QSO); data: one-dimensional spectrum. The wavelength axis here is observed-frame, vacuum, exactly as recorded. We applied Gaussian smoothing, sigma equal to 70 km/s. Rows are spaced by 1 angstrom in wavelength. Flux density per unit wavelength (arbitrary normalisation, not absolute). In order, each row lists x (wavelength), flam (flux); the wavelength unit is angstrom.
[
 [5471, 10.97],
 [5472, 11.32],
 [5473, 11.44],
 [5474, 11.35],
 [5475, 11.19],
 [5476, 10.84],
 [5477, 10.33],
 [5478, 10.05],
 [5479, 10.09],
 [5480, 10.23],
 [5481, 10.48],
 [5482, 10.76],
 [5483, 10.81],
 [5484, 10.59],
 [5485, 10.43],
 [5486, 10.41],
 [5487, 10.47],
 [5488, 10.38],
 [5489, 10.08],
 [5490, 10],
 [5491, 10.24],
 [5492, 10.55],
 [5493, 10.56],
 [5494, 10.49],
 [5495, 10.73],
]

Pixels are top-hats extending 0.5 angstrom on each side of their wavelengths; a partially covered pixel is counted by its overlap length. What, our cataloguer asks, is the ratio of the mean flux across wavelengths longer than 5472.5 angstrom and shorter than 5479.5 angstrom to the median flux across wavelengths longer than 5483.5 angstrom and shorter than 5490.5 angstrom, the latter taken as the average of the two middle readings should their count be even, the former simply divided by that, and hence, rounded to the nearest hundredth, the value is 1.03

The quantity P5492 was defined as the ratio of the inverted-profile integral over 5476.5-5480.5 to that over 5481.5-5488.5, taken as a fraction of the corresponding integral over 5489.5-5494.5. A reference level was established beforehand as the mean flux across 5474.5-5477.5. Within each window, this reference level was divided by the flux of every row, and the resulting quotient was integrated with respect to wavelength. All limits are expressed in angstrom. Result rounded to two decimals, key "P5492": 0.11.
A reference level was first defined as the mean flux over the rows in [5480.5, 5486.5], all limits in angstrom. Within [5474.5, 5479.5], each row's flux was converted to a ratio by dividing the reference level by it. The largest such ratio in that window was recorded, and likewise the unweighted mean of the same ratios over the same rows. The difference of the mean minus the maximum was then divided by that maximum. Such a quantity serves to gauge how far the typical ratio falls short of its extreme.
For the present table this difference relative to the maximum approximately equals -0.041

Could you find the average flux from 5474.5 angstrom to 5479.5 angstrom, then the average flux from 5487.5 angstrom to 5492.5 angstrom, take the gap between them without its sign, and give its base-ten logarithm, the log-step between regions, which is -0.60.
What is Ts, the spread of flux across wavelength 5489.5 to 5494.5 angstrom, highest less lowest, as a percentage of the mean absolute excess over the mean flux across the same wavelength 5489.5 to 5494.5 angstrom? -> 282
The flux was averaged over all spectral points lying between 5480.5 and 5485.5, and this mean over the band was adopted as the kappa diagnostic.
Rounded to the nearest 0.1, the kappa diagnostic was 10.6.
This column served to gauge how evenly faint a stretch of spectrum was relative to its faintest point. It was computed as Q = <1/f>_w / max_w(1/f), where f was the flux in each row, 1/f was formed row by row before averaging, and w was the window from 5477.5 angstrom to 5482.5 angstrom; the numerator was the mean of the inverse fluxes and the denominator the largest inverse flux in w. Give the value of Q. 0.974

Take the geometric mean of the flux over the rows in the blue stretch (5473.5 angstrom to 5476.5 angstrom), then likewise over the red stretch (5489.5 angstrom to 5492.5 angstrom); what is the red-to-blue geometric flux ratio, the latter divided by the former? 0.92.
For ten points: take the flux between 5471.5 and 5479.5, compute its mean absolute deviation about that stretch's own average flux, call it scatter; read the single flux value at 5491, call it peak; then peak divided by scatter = 20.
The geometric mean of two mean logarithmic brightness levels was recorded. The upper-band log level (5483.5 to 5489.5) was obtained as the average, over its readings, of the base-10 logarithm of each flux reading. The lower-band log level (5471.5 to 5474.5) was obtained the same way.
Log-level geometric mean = 1.04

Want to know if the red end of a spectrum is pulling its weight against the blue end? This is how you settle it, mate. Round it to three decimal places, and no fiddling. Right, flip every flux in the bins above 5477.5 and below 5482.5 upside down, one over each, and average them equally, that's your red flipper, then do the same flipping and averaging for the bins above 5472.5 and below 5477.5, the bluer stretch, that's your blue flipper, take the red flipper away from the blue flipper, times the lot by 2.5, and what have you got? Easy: -0.015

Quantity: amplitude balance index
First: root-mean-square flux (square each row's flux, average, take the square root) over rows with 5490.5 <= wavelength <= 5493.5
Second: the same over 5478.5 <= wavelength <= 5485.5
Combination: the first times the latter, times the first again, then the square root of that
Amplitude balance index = 33.8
